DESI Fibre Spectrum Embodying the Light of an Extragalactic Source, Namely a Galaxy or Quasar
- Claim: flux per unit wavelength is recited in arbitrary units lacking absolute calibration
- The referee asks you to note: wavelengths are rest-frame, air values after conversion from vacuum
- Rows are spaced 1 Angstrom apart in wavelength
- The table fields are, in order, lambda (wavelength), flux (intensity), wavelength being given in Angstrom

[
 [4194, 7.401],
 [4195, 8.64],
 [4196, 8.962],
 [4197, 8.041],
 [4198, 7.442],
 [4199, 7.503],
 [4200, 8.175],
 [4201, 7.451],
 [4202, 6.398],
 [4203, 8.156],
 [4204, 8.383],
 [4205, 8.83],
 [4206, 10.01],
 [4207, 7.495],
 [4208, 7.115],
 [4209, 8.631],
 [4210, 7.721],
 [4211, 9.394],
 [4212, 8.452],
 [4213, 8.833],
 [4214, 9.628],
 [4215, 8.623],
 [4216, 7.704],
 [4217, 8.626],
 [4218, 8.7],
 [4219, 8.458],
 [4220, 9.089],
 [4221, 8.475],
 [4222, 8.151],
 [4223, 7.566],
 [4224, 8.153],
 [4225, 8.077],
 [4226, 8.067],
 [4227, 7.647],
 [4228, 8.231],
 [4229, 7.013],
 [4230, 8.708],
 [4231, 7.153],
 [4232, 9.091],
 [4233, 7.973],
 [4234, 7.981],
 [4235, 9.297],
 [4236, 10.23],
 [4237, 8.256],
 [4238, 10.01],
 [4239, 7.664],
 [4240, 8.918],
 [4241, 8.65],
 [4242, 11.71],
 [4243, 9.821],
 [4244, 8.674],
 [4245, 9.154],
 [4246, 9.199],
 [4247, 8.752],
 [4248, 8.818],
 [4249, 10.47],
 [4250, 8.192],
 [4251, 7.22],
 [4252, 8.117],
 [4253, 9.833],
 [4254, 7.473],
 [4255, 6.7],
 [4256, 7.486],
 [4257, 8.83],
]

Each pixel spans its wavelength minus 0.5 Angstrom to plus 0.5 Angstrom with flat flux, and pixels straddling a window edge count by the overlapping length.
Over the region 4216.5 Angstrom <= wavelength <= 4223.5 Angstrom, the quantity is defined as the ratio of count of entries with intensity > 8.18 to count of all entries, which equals 0.7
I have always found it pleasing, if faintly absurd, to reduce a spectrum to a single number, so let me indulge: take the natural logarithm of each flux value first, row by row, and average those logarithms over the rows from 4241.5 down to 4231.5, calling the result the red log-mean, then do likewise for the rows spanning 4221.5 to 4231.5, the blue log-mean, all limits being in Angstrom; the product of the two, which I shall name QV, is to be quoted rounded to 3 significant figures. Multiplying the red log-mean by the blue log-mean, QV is 4.48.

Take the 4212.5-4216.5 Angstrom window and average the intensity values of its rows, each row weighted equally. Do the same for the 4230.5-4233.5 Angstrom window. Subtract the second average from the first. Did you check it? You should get 0.62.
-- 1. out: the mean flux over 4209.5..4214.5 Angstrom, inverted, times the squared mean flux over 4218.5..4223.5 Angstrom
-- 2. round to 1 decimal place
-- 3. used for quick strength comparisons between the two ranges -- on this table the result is 7.9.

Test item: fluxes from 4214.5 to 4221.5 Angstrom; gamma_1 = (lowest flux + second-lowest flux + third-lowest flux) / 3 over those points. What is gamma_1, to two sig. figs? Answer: 8.2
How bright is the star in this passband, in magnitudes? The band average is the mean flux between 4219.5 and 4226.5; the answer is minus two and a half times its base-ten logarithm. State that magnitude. -2.29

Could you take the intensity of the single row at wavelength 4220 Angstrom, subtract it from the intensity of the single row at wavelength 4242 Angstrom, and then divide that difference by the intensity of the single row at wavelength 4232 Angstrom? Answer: 0.29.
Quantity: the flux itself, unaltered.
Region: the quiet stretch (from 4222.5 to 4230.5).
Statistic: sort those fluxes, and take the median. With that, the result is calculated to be 8.1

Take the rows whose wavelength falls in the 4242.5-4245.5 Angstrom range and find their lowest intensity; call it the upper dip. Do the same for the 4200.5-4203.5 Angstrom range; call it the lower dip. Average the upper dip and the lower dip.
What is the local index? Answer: 7.5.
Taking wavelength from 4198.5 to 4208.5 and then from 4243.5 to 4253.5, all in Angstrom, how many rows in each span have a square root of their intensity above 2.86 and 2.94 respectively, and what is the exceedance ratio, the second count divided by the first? 2.3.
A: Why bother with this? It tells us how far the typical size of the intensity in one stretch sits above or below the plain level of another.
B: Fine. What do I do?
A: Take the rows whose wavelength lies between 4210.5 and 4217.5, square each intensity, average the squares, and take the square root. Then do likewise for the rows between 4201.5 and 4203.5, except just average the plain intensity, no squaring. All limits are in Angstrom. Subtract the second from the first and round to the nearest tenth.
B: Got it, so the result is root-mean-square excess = 1.5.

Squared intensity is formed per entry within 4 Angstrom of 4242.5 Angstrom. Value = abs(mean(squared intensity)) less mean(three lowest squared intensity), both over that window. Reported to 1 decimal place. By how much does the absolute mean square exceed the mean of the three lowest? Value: 16.7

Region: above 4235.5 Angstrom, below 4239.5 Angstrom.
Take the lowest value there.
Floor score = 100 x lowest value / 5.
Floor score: 153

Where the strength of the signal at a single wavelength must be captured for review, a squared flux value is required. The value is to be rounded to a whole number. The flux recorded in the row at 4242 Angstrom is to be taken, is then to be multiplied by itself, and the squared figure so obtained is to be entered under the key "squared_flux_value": 137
